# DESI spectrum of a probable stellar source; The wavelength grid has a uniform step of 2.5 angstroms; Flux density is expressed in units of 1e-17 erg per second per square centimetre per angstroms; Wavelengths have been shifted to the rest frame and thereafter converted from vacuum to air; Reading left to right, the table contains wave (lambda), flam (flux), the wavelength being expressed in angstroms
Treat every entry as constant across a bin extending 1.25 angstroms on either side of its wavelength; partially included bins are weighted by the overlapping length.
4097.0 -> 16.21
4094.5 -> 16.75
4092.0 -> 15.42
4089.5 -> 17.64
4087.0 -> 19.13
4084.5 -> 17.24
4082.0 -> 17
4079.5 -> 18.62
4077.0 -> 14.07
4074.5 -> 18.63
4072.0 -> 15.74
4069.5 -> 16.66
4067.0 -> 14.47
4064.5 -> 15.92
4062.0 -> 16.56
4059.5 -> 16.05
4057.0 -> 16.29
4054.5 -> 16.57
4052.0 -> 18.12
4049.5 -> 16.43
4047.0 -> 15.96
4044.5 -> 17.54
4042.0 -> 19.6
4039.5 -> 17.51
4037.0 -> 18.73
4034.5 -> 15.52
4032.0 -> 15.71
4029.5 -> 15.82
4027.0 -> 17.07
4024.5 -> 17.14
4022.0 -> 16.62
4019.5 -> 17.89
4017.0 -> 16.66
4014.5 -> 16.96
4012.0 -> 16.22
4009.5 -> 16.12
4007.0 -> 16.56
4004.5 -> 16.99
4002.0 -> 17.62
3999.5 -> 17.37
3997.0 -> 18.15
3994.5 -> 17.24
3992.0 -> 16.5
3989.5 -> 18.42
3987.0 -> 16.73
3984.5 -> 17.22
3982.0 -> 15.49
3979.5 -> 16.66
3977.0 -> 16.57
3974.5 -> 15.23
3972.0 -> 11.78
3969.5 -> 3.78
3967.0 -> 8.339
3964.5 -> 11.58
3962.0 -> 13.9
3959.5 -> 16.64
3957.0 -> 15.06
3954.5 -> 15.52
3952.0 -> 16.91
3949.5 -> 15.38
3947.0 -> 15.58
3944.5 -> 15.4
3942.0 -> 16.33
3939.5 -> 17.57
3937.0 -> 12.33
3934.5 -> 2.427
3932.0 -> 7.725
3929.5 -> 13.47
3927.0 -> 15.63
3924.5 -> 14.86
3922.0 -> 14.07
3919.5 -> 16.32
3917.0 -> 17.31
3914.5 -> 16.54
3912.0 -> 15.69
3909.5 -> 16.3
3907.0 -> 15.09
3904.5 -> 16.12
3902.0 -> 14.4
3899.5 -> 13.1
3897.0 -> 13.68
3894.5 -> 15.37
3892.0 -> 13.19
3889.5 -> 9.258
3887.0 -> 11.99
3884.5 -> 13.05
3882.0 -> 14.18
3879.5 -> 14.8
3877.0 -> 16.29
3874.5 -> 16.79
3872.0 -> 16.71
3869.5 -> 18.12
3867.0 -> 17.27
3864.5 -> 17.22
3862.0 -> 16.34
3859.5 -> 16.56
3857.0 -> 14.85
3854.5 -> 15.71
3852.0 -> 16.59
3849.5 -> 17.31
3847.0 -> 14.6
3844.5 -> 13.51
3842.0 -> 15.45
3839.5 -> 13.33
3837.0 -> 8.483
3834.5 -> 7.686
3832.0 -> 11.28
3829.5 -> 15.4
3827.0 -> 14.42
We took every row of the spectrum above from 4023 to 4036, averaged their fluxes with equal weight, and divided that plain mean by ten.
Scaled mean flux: 1.63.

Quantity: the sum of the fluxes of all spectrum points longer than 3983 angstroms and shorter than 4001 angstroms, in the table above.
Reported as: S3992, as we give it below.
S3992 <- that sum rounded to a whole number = 122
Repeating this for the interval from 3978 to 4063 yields 576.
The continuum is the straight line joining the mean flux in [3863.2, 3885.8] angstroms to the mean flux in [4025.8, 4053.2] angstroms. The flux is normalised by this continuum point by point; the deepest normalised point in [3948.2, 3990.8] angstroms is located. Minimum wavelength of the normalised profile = 3969.5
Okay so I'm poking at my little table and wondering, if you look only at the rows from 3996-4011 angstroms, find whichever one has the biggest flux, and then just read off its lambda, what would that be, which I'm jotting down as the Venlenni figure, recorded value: 3997.0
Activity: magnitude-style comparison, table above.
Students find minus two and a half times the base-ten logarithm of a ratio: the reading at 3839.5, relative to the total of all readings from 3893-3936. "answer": 3.13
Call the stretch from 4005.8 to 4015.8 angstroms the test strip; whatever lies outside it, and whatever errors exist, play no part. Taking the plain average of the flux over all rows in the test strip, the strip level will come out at 16.5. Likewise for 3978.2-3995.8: 16.9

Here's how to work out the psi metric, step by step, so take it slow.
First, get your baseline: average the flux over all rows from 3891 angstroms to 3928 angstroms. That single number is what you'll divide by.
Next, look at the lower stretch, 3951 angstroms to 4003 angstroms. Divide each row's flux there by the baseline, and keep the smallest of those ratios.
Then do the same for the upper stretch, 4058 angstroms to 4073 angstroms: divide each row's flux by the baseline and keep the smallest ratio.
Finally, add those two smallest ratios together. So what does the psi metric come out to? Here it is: 1.2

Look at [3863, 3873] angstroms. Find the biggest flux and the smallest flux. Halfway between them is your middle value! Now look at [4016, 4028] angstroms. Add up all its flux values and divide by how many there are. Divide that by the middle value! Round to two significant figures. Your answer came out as 0.98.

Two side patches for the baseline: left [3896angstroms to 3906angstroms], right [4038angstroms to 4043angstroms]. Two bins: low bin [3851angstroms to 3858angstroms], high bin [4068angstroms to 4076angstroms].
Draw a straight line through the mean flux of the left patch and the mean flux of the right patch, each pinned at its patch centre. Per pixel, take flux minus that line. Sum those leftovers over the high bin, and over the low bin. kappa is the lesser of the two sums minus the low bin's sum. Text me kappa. -16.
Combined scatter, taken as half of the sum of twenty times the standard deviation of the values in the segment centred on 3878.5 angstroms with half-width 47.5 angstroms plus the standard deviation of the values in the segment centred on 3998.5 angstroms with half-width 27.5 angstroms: 25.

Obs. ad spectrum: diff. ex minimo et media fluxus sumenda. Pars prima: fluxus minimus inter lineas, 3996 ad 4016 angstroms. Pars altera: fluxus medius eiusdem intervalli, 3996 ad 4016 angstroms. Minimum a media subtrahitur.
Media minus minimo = 0.9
